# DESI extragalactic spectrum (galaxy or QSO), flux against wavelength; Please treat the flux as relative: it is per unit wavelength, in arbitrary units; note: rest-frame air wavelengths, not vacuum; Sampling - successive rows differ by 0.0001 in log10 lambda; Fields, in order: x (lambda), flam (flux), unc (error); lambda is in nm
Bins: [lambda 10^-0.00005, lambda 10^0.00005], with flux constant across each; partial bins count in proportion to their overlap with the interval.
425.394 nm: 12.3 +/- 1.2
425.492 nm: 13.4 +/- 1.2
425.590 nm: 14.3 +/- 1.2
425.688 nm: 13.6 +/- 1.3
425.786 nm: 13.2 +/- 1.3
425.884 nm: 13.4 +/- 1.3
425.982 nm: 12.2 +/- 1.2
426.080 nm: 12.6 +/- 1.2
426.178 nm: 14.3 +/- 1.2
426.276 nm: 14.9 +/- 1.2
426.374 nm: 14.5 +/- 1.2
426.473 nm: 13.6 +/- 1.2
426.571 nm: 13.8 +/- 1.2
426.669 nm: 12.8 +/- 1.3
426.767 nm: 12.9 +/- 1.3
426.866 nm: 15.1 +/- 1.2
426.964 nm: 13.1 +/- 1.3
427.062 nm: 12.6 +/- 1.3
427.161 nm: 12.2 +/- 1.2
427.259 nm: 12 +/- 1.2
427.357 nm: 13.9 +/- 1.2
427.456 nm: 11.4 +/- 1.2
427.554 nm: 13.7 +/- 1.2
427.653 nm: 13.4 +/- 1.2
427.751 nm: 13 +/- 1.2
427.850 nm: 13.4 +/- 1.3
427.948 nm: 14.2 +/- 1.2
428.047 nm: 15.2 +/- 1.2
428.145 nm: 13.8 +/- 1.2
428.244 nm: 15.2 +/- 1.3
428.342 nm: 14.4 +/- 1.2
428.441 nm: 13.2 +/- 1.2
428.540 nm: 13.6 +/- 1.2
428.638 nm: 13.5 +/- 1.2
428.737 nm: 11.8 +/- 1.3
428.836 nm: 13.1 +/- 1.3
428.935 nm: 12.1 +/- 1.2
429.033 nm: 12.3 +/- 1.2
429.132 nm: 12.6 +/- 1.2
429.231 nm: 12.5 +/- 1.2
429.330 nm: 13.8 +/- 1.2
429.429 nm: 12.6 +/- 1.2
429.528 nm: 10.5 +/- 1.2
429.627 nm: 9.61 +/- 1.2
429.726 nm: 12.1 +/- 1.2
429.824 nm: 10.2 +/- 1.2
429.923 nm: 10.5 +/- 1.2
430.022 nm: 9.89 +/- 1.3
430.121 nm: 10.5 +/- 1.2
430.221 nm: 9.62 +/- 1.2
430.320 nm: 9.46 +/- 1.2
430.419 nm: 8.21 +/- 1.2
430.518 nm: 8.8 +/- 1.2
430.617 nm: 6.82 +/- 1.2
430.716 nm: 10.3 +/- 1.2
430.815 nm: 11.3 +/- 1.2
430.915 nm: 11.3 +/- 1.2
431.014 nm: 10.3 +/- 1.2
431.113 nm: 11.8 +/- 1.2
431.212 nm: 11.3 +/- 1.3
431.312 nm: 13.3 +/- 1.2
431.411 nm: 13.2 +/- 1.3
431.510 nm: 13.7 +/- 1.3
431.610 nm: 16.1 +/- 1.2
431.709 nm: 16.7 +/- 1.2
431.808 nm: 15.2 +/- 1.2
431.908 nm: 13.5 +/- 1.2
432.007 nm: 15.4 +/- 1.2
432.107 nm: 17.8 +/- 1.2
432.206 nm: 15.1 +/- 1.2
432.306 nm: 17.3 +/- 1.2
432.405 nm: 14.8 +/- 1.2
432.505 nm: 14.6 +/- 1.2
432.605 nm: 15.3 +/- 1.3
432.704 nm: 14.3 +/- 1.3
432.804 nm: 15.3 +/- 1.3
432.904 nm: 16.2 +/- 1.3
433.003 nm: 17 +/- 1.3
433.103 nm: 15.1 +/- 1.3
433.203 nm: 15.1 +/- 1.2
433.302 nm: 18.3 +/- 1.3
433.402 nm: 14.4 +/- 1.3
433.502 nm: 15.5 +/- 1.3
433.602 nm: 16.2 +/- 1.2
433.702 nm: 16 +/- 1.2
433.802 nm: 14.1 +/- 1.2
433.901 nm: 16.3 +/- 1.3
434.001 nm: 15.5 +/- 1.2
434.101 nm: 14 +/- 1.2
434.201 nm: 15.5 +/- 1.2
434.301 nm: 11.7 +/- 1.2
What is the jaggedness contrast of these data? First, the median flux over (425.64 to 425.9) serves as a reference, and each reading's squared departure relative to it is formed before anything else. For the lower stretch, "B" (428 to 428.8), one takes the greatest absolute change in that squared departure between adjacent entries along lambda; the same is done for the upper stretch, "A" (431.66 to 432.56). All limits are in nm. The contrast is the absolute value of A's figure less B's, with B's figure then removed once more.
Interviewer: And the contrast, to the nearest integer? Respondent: 10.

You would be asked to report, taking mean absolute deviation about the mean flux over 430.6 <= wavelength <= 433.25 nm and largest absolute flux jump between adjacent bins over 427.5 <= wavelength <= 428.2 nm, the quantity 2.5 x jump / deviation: 1.7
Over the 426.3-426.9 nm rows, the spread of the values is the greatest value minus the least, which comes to 2.3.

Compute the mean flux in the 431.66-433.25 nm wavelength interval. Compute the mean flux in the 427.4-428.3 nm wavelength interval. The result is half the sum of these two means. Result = 14.6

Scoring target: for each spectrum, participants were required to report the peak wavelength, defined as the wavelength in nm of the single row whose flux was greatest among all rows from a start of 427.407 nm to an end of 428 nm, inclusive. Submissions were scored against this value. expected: 427.948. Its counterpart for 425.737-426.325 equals 426.276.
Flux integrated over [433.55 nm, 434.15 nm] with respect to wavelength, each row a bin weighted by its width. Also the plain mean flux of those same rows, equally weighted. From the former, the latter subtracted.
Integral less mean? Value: -6.1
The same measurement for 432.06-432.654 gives -6.4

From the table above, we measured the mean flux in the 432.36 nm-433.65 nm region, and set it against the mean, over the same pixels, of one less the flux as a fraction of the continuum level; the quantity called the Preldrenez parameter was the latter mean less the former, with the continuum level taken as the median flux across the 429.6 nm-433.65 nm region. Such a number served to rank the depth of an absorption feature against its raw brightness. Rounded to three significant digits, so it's -15.7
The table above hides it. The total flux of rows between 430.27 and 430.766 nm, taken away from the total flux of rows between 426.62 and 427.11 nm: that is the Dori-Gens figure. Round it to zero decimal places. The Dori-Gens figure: 23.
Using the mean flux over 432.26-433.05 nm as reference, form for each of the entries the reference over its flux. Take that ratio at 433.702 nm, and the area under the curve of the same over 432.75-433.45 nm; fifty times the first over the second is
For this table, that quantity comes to 71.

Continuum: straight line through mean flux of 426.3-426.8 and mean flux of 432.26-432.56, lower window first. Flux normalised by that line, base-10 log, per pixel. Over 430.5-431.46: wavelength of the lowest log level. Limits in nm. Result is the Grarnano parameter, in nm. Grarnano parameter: 430.617 nm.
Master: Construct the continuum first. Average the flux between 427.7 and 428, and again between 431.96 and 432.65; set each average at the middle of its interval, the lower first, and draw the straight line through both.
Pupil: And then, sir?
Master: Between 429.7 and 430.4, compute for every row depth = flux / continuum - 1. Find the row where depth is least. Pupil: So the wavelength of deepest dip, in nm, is 430.320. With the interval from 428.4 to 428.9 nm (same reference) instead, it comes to 428.737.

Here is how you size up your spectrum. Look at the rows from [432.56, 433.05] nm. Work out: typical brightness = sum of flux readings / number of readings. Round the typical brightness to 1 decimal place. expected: 15.6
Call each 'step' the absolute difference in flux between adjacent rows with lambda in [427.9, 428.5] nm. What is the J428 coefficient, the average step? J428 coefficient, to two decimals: 1.16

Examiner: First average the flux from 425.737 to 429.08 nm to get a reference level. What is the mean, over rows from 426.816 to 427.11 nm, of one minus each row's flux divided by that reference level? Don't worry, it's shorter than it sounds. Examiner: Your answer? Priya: -0.02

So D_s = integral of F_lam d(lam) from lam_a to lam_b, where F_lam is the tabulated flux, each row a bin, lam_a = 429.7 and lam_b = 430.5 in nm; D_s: 8.0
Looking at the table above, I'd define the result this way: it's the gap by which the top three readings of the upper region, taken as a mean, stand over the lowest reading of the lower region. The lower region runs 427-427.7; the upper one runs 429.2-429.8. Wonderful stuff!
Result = 1.6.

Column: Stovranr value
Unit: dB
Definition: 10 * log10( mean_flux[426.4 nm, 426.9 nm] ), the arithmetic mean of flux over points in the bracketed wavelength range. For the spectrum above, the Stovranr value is 11.3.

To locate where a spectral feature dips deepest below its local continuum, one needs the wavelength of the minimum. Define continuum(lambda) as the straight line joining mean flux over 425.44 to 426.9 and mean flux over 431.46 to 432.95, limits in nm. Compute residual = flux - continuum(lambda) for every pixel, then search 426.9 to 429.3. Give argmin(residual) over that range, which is 427.456 nm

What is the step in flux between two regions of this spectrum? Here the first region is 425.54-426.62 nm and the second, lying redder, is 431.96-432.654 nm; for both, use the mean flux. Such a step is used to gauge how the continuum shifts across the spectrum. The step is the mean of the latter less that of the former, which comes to 2.1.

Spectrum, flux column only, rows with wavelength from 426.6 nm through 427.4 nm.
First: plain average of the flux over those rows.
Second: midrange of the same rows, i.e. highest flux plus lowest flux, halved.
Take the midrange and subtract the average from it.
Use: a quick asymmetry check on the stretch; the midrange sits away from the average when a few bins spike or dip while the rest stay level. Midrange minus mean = 0.5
